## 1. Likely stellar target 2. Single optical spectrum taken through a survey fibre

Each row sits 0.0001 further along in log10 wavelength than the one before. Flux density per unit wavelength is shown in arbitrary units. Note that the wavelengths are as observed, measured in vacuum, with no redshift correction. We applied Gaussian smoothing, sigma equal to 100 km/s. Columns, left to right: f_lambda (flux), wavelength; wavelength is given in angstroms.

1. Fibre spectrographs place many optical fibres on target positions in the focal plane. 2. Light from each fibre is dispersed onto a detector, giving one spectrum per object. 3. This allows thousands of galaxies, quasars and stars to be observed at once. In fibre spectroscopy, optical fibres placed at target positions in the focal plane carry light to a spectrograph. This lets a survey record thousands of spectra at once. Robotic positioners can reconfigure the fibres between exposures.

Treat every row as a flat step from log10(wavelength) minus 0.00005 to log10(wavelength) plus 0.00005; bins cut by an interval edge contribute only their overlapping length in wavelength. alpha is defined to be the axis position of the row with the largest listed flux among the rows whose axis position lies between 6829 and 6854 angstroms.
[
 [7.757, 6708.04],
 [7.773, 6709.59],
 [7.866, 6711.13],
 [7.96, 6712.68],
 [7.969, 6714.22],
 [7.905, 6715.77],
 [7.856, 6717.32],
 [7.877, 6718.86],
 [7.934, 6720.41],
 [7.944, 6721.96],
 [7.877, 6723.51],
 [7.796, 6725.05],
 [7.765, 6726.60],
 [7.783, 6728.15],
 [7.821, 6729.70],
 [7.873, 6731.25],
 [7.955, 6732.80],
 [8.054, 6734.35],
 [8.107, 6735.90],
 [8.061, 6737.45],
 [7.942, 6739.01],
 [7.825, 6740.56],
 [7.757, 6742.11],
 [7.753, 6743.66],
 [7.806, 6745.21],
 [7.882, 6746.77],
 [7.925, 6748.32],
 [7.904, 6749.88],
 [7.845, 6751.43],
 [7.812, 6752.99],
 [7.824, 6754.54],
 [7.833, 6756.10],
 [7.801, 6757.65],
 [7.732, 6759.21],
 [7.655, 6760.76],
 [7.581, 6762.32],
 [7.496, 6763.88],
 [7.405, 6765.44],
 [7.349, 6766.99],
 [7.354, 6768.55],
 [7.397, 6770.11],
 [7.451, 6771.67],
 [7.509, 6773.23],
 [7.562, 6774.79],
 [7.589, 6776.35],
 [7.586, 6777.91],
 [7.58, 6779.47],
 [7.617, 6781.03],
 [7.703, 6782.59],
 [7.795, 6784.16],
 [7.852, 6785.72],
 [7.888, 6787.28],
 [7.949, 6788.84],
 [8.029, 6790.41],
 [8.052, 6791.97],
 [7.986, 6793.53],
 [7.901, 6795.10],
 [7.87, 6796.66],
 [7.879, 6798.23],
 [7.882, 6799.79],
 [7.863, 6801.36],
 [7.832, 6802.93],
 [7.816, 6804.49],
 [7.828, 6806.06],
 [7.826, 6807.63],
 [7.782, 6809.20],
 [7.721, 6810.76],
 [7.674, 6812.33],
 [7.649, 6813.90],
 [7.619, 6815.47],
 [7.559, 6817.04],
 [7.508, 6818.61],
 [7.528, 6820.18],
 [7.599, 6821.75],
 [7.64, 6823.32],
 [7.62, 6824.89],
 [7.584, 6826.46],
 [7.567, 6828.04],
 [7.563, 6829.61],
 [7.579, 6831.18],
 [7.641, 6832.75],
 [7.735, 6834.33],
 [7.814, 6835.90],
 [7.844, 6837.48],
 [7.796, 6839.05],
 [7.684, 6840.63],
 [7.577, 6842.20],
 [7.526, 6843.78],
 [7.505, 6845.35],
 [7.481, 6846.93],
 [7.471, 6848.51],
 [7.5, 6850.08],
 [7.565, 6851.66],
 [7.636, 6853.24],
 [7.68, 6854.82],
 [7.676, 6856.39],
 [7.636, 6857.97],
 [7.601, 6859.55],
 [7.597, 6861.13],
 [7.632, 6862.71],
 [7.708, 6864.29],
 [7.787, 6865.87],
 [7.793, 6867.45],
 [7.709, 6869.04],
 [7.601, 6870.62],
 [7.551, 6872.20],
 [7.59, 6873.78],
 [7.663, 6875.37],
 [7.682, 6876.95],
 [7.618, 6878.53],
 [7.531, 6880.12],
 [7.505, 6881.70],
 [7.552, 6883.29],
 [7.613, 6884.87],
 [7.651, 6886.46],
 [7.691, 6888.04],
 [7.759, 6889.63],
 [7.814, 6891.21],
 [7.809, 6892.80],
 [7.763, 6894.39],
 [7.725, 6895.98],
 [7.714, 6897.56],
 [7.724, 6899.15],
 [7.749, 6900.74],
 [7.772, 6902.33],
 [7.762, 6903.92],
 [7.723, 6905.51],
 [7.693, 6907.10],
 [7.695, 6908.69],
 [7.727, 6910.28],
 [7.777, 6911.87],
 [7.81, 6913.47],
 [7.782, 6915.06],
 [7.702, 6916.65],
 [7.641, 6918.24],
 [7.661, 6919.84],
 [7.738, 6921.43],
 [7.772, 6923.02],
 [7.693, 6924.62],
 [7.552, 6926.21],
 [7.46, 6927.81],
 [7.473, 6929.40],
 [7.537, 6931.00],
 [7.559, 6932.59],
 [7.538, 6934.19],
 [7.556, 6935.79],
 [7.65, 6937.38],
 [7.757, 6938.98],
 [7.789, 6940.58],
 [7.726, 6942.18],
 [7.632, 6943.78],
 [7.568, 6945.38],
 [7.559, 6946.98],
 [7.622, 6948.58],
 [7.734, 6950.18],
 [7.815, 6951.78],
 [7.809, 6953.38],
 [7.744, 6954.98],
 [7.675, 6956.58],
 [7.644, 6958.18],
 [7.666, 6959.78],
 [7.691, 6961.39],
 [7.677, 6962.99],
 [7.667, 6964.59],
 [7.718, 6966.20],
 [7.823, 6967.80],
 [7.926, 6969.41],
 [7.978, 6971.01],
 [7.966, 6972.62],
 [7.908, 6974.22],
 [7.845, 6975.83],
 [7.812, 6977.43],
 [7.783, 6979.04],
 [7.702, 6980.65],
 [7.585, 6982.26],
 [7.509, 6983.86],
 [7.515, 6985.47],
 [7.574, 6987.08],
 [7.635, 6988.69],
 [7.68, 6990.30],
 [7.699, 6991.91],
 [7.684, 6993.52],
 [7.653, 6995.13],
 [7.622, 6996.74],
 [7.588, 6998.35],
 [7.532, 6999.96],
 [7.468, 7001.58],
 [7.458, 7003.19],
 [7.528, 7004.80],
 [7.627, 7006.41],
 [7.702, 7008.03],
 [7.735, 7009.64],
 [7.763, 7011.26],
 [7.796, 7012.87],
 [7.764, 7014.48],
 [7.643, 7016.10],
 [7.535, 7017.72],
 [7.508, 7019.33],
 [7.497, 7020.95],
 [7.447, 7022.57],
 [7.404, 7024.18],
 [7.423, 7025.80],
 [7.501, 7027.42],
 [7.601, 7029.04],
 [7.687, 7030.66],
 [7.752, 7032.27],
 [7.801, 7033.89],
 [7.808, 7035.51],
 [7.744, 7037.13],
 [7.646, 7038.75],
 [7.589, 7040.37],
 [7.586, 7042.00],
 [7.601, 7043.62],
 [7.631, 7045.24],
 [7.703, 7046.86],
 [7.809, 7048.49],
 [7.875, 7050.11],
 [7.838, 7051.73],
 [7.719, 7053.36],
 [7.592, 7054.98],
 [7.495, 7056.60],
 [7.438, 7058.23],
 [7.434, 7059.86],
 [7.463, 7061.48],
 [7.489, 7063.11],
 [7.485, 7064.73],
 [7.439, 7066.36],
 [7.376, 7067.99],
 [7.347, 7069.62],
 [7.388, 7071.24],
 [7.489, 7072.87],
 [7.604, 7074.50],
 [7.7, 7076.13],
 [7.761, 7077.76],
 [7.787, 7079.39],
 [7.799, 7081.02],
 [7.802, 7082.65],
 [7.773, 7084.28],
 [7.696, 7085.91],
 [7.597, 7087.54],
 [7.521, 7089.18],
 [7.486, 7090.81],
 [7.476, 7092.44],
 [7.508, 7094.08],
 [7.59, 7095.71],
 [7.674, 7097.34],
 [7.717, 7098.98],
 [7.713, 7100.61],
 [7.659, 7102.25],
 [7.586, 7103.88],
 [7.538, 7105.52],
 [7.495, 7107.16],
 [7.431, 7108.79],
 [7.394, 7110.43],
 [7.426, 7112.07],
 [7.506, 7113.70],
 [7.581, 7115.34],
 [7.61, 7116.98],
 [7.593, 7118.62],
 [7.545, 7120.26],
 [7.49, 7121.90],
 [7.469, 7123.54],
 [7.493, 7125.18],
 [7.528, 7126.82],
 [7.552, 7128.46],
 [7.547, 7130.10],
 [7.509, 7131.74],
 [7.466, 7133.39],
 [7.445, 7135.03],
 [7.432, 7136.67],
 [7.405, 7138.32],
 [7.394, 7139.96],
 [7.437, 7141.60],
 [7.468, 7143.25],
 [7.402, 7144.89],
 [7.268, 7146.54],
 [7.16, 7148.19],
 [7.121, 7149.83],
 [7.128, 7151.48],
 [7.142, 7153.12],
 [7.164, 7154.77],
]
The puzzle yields 6837.48 angstroms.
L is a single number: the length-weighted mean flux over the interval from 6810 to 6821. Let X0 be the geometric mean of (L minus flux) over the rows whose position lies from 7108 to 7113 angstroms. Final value 0.19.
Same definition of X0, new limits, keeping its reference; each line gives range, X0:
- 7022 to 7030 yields 0.08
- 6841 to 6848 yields 0.07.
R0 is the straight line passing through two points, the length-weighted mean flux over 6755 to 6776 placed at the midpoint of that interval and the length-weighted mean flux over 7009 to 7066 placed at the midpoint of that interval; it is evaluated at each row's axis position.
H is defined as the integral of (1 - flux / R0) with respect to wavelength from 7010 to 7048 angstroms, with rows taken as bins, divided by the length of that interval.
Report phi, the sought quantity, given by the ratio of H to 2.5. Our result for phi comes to -0.0006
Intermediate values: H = -0.001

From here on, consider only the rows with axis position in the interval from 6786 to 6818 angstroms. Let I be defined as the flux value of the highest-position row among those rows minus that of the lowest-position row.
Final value -0.33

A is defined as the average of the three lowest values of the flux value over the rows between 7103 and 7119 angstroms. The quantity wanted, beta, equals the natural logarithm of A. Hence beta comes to 2.004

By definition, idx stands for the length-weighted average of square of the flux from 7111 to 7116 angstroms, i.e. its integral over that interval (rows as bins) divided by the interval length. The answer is 56.2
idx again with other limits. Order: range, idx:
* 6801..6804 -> 61.6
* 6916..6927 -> 59.0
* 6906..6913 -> 59.7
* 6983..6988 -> 56.8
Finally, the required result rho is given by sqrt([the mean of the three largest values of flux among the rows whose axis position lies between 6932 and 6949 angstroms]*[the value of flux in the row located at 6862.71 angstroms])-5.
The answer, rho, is 2.69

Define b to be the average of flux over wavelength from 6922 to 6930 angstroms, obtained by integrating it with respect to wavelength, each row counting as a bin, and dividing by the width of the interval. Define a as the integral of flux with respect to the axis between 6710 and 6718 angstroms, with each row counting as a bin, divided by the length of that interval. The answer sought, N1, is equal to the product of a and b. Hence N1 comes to 60.1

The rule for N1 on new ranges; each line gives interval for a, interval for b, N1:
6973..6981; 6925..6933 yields 58.9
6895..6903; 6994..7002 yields 58.6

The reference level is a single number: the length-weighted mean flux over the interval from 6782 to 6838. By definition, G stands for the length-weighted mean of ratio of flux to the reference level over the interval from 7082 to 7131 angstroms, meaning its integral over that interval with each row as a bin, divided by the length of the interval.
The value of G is 0.98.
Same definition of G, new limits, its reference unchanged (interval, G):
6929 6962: 0.99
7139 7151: 0.94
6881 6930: 0.99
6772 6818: 1.00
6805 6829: 0.99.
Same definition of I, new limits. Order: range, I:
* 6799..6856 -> -0.20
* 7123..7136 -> -0.02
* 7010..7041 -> -0.17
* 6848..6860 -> 0.13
